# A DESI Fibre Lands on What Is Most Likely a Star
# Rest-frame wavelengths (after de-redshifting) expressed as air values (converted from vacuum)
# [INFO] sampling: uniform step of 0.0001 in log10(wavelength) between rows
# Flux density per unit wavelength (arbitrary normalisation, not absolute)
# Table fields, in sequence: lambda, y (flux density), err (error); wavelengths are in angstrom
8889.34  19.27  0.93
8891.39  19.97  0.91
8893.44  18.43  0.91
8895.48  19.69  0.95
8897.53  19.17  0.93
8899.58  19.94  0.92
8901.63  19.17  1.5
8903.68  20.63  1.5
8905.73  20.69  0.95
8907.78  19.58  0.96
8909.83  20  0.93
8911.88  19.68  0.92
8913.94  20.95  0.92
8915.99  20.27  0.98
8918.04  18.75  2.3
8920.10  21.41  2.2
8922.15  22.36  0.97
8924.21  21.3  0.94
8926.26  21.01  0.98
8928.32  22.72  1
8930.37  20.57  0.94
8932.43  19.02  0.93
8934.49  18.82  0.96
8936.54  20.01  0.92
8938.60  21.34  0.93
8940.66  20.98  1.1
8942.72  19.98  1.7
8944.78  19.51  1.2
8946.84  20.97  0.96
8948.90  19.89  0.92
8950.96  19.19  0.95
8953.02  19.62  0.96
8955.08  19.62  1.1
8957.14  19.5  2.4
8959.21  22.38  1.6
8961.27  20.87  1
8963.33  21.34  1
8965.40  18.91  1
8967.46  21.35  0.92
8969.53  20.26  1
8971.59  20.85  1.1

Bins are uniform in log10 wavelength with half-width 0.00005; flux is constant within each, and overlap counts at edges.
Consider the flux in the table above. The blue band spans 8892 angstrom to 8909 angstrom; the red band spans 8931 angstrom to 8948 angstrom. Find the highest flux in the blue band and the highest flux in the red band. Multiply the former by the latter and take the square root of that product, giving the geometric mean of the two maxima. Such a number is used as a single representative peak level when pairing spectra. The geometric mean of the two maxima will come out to 21.0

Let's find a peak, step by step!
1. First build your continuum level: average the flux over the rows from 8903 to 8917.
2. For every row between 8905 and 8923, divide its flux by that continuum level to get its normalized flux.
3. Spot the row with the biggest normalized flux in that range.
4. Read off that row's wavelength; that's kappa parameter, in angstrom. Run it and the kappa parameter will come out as 8922.15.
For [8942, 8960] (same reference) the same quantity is 8959.21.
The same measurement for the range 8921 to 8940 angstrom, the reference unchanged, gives 8928.32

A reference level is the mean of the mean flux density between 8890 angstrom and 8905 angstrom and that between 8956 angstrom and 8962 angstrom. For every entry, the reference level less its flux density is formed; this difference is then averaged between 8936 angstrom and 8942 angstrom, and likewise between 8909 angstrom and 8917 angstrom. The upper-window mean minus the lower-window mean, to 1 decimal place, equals -0.6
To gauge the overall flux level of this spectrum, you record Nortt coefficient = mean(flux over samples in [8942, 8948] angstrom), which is 20.2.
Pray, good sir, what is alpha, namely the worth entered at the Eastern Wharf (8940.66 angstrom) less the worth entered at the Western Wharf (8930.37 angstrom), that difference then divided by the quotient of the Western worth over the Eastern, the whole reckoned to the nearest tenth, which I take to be 0.4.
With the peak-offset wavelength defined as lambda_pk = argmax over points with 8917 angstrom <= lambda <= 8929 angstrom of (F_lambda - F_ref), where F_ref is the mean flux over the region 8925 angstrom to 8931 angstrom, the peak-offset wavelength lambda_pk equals 8928.32 angstrom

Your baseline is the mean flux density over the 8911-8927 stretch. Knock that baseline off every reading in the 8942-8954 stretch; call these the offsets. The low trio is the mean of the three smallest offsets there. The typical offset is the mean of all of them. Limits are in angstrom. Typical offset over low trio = 0.67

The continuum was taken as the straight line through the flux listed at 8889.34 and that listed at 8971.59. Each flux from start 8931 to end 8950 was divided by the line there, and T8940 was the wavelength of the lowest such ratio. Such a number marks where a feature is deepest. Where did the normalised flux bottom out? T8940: 8934.49 angstrom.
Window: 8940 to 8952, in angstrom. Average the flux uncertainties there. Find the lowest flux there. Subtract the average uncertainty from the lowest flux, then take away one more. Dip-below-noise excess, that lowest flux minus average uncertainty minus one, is 17.1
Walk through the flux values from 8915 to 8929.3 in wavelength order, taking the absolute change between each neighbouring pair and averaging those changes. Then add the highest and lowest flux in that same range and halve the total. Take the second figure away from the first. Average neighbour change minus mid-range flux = -19.4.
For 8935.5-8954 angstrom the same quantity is -19.4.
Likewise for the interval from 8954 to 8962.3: -19.4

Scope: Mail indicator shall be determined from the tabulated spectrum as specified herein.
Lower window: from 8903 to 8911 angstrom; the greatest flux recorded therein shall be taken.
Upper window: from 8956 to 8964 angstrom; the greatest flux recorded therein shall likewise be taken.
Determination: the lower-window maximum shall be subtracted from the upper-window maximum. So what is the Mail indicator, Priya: 1.7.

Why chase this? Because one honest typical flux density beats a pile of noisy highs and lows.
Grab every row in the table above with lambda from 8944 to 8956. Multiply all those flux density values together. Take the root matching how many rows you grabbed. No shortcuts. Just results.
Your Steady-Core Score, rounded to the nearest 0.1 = 19.8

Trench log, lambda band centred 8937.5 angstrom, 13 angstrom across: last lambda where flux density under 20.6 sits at 8942.72 angstrom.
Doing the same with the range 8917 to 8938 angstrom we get 8936.54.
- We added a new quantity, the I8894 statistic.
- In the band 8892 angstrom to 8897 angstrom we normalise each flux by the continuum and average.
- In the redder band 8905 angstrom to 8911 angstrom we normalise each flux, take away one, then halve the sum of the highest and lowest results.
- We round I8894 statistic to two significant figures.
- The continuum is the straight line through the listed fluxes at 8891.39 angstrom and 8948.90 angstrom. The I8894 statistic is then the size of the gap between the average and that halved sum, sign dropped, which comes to 0.95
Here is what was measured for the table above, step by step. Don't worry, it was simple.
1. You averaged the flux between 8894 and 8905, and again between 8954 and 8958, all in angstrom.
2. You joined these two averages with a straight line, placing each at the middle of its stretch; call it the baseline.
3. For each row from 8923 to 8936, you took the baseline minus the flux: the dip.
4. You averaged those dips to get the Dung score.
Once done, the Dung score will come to -0.94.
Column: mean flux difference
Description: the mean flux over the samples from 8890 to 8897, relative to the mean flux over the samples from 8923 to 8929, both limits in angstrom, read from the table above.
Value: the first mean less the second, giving -2.3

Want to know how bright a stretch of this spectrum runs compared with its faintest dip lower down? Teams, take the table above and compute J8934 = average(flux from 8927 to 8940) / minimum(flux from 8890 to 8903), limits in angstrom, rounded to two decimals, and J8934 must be 1.11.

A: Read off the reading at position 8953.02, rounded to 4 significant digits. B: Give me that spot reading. 19.62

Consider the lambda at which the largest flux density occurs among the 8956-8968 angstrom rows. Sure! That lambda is 8959.21 angstrom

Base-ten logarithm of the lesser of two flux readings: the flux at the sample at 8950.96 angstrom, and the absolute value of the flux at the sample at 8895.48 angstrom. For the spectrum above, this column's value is 1.28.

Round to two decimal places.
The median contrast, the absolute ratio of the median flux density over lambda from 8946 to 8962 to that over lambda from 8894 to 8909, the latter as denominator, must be 1.00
